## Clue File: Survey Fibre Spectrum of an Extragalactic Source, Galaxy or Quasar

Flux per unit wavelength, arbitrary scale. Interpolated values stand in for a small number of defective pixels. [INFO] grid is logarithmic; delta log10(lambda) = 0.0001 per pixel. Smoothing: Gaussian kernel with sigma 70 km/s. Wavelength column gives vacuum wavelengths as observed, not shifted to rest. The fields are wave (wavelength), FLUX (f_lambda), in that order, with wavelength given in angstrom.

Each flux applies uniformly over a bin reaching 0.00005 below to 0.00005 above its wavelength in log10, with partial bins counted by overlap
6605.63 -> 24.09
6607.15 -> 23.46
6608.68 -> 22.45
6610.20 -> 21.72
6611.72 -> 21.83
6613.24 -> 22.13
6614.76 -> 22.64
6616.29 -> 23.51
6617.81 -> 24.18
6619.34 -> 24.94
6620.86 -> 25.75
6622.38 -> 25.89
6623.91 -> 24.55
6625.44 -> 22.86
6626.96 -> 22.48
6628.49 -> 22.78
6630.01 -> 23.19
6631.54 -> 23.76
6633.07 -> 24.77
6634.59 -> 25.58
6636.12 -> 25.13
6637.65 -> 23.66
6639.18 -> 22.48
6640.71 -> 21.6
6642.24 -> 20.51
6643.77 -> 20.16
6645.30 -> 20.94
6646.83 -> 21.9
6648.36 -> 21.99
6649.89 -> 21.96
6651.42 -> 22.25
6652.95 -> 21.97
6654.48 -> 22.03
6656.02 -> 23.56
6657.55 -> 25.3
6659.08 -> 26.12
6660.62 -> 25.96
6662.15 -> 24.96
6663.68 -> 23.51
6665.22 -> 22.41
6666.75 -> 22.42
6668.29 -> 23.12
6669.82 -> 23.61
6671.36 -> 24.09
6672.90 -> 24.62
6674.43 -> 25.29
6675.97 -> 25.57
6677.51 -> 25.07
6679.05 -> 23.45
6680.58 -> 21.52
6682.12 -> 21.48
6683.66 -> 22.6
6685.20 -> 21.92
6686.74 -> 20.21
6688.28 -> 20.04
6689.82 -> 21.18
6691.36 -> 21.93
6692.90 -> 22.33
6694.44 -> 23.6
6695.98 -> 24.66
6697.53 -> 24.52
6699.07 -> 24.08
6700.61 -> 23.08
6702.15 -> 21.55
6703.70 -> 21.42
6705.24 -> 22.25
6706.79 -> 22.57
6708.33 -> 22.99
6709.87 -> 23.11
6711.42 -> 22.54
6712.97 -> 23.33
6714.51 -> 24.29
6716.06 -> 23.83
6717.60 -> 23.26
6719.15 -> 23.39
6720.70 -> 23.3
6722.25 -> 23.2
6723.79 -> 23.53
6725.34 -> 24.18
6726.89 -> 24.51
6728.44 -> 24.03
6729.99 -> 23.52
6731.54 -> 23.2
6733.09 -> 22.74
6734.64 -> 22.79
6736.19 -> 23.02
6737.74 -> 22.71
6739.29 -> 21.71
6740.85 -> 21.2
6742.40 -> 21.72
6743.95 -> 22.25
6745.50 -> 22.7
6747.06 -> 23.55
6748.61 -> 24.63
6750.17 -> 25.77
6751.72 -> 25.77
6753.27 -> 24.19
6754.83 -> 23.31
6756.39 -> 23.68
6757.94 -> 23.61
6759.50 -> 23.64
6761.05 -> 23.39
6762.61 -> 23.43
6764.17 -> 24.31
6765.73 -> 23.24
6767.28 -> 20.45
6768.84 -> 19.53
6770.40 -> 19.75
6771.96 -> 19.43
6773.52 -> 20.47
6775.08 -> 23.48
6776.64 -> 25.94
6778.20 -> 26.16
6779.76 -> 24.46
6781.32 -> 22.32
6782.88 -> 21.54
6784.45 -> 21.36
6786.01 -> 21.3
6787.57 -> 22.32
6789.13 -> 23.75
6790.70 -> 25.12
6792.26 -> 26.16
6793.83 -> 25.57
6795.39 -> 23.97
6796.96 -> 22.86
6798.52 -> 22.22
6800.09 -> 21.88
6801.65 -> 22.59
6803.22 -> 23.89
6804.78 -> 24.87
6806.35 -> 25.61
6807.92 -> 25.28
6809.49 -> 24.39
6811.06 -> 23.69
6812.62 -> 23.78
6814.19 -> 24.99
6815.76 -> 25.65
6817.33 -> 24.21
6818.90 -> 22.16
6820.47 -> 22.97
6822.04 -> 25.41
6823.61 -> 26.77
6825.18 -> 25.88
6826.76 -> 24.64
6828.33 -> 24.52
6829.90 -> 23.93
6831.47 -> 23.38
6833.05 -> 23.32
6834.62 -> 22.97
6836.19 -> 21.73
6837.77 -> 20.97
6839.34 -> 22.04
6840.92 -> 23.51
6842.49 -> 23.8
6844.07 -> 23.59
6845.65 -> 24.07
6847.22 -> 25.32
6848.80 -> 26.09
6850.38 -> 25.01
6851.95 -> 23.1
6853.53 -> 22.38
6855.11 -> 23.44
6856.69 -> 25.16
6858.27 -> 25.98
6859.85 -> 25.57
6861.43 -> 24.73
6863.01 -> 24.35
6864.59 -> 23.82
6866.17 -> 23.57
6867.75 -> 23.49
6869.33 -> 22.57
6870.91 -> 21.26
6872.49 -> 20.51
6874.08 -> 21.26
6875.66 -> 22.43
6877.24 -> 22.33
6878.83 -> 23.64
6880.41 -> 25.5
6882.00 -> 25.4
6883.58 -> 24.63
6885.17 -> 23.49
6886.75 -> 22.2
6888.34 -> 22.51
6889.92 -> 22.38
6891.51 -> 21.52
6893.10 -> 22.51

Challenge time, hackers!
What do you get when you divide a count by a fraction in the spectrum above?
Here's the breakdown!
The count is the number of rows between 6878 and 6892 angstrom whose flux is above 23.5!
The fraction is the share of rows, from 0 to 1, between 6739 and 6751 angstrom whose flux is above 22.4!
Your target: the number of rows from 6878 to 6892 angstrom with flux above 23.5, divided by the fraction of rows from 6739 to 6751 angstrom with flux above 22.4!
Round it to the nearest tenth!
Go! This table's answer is 8.0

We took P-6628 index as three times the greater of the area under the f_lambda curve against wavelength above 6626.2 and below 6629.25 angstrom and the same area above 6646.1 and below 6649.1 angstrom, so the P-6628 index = 207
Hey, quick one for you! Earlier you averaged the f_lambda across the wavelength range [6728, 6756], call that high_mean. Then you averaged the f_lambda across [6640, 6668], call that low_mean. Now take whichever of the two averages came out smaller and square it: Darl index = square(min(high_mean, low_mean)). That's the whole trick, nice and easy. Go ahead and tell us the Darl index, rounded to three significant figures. 518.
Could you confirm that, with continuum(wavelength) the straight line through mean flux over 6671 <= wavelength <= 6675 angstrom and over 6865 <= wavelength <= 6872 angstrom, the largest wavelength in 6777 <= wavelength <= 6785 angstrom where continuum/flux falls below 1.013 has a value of 6779.76 angstrom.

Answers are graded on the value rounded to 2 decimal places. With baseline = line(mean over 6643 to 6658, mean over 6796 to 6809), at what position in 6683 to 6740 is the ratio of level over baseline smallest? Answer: 6688.28 angstrom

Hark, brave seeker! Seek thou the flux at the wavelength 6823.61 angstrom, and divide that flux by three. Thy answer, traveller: 8.9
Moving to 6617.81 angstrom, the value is 8.1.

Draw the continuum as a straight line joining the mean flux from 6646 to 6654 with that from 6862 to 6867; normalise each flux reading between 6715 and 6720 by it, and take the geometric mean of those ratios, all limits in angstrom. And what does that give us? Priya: 1.04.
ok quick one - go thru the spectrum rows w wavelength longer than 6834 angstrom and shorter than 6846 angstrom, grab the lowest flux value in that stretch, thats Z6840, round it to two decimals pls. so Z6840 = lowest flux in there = 20.97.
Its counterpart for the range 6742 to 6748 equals 21.72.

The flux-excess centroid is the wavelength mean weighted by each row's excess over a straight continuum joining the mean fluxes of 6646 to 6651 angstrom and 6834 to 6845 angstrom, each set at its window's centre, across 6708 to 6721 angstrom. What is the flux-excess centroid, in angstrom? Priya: 6715.1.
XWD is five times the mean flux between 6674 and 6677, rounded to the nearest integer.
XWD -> 127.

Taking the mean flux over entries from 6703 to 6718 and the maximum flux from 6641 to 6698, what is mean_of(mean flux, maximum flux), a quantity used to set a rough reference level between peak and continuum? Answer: 24.5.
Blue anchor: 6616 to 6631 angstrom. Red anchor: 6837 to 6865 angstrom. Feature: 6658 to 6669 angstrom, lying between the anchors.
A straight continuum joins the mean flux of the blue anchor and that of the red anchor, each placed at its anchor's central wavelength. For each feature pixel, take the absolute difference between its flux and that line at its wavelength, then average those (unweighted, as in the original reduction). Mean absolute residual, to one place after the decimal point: 1.4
